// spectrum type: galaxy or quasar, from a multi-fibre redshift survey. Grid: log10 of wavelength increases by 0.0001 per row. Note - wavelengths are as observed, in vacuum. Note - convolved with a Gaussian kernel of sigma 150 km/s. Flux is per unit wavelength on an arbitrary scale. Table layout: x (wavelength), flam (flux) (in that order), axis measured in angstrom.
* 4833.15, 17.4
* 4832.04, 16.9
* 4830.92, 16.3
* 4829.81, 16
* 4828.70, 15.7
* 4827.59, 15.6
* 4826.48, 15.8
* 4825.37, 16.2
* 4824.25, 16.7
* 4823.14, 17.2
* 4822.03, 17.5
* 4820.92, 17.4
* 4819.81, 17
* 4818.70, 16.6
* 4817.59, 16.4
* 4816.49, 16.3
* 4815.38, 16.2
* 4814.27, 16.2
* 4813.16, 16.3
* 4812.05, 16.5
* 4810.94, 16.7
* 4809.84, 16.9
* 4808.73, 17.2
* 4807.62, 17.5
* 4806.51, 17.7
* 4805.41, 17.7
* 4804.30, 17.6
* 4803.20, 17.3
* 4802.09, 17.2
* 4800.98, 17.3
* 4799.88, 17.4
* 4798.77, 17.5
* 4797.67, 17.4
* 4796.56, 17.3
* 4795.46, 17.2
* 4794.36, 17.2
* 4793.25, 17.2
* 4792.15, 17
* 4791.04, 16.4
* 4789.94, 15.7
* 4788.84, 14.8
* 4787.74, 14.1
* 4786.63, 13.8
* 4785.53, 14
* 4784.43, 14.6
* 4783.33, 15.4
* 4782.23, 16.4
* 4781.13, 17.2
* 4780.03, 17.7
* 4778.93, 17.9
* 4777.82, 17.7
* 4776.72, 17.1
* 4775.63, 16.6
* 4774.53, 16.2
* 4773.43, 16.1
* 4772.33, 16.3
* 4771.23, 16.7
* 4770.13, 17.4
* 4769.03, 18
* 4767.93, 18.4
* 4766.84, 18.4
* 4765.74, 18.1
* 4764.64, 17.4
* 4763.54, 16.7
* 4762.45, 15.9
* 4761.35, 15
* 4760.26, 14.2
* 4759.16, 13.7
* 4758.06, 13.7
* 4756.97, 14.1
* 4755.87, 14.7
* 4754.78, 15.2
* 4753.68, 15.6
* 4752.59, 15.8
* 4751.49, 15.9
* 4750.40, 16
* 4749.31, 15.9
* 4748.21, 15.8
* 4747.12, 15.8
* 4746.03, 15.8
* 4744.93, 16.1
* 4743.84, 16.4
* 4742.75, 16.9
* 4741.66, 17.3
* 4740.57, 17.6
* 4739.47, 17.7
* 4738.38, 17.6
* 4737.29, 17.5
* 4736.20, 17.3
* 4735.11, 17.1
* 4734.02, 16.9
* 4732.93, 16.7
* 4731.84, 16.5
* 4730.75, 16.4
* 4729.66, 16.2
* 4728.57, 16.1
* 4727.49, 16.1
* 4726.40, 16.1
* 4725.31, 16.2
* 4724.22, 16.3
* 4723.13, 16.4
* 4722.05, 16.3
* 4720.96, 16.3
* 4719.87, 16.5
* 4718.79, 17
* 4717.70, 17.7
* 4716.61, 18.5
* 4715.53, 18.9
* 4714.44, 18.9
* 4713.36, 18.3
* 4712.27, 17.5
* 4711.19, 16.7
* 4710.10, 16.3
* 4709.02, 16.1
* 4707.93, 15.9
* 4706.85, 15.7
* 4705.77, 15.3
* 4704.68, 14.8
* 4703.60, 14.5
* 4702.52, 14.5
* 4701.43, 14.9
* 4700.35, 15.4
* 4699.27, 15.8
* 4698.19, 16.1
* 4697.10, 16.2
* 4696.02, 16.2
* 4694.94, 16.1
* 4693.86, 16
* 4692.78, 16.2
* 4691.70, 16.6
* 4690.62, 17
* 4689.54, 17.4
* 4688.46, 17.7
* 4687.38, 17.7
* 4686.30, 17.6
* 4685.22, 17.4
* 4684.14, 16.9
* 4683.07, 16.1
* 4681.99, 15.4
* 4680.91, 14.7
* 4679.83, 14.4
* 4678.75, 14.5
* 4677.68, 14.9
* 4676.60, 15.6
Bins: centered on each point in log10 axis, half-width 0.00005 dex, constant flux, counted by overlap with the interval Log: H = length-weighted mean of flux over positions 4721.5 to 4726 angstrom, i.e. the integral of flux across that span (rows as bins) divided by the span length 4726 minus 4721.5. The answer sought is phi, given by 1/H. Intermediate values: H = 16.3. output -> 0.0614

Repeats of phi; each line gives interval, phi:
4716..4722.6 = 0.0585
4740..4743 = 0.0579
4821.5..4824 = 0.0579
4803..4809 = 0.0570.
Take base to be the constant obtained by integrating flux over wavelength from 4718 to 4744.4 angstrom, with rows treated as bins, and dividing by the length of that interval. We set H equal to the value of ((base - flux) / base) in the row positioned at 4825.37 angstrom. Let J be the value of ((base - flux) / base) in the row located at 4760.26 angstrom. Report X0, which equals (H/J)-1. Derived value -0.8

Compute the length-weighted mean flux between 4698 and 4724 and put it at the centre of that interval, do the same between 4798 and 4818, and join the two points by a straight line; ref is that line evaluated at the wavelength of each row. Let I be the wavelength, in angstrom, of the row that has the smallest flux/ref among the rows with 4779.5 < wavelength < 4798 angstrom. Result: 4786.63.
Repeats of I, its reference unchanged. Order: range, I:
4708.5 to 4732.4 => 4728.57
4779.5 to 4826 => 4786.63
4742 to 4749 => 4748.21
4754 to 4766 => 4759.16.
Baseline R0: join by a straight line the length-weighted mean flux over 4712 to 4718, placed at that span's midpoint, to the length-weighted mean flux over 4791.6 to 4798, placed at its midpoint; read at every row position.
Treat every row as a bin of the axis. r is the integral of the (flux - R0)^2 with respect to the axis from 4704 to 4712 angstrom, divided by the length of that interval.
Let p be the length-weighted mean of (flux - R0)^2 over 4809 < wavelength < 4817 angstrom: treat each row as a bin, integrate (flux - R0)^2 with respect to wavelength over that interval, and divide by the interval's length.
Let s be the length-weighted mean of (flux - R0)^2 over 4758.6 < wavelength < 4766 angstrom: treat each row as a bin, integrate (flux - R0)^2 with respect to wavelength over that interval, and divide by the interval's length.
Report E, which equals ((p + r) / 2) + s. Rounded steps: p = 0.3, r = 7.2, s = 5.9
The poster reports 10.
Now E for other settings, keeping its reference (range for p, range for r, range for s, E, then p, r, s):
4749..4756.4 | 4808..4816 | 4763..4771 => 3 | 5.2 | 0.3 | 0.4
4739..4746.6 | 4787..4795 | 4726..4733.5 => 6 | 1.7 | 3.0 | 3.4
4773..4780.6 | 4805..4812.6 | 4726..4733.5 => 4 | 0.7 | 0.2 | 3.4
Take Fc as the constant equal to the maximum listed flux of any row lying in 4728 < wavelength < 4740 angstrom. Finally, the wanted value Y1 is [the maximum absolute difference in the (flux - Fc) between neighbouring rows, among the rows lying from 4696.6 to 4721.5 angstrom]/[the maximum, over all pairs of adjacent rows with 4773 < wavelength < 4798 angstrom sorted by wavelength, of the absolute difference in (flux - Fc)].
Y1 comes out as 0.8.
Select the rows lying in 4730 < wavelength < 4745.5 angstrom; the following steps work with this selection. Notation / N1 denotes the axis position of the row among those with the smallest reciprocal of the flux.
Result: 4739.47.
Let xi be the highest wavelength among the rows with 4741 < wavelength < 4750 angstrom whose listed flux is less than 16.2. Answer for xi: 4749.31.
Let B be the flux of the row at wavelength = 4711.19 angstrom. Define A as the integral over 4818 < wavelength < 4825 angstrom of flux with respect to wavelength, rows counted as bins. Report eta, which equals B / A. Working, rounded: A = 119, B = 16.7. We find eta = 0.14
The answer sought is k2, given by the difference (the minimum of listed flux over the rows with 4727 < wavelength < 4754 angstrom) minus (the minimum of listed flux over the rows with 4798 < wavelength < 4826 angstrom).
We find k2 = -0.6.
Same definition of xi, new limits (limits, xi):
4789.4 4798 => 4789.94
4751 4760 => 4759.16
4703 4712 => 4709.02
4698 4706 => 4705.77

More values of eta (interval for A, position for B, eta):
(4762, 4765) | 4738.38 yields 0.35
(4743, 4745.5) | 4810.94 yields 0.41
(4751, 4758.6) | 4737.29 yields 0.15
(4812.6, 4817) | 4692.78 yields 0.23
